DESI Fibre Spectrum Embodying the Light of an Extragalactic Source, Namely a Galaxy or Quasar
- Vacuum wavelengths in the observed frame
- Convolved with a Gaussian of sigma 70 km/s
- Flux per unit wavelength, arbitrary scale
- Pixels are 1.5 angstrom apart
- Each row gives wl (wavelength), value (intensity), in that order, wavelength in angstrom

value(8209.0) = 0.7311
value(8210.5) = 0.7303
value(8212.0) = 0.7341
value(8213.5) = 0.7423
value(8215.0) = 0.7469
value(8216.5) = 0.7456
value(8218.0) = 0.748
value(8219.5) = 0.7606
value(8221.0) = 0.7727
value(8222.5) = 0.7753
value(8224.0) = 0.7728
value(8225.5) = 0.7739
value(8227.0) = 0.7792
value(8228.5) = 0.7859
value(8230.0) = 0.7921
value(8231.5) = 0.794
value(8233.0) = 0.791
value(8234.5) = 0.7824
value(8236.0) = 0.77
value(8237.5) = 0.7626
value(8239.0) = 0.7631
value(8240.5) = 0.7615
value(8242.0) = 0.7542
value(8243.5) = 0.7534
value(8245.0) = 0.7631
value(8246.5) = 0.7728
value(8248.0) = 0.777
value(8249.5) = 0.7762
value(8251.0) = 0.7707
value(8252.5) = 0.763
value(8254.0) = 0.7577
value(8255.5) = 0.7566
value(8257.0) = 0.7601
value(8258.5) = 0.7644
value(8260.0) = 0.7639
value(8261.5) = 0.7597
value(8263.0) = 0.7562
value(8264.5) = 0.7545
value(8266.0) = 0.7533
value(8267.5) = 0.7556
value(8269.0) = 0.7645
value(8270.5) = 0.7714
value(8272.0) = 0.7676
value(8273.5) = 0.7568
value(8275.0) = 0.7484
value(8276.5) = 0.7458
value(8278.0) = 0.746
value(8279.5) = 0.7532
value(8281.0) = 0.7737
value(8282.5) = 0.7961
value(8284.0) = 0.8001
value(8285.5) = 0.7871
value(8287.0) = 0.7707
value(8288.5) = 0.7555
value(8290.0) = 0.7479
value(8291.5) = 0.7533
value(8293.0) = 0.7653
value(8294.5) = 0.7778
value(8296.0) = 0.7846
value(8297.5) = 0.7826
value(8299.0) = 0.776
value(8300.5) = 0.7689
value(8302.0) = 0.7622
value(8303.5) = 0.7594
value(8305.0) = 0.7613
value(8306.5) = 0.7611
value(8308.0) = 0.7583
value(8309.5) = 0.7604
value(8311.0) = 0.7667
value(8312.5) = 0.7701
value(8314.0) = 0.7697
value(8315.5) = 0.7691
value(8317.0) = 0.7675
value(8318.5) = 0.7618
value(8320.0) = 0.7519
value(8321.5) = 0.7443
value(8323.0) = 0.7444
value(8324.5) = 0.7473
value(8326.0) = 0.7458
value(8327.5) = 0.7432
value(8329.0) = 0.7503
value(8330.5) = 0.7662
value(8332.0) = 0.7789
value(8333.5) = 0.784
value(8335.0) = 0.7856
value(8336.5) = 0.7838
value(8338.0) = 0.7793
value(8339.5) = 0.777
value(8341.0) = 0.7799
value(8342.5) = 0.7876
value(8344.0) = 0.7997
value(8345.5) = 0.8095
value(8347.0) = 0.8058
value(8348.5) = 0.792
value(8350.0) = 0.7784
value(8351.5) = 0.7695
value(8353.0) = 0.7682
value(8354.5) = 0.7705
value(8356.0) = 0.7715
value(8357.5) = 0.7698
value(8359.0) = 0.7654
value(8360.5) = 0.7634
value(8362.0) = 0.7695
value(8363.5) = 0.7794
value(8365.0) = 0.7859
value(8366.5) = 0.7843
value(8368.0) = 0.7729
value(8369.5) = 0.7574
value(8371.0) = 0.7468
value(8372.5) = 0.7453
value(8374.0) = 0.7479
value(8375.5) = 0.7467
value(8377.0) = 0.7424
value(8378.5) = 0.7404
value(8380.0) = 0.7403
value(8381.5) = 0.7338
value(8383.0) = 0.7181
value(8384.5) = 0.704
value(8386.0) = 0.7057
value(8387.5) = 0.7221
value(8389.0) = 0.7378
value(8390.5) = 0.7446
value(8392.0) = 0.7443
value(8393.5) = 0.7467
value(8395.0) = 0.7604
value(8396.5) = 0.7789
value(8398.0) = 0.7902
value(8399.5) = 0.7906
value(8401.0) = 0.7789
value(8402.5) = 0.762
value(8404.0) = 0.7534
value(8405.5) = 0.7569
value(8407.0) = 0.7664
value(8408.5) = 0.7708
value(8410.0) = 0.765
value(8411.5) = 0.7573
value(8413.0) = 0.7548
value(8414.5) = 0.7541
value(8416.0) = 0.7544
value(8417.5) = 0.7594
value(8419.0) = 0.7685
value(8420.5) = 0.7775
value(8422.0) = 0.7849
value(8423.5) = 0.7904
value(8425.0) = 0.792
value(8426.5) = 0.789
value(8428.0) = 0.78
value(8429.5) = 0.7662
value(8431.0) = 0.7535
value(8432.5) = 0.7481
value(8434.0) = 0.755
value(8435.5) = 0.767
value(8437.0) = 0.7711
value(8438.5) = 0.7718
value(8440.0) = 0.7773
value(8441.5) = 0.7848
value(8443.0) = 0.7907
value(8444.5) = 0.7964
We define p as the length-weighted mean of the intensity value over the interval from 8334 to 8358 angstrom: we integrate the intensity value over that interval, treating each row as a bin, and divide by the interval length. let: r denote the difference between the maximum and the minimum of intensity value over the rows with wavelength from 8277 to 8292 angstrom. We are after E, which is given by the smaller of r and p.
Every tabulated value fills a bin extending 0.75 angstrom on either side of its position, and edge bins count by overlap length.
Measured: 0.05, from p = 0.783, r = 0.05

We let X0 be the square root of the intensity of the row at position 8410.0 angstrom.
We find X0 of 0.875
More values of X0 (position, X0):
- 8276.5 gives 0.864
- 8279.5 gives 0.868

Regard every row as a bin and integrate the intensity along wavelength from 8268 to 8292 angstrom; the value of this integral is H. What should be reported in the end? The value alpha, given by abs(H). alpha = 18.4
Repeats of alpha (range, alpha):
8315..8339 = 18.3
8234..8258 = 18.4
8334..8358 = 18.8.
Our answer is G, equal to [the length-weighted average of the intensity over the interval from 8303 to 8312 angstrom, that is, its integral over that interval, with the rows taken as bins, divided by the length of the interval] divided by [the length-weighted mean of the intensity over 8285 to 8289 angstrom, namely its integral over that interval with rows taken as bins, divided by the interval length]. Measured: 0.99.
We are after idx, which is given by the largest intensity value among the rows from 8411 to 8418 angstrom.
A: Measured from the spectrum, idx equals 0.7594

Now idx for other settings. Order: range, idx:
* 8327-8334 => 0.784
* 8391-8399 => 0.7902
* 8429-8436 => 0.767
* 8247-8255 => 0.777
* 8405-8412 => 0.7708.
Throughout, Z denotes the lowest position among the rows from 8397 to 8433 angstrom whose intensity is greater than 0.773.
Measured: 8398.0 angstrom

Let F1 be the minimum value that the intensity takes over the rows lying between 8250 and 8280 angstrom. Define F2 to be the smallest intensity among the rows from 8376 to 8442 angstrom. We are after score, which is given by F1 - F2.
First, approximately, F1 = 0.7458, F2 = 0.704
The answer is 0.042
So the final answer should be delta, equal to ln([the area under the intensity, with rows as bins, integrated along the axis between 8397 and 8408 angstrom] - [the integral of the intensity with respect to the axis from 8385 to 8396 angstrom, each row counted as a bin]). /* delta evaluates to -0.99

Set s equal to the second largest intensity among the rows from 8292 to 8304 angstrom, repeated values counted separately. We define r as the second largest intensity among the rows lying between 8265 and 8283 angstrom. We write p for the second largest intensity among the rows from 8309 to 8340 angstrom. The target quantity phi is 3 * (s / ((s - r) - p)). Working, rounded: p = 0.784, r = 0.7737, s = 0.7826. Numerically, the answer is -3.0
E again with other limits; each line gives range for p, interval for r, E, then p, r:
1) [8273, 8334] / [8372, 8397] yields 0.07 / 0.764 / 0.07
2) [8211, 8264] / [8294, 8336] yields 0.04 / 0.766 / 0.04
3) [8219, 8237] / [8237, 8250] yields 0.02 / 0.779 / 0.02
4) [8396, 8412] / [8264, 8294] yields 0.05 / 0.770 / 0.05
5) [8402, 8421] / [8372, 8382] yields 0.01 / 0.761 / 0.01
